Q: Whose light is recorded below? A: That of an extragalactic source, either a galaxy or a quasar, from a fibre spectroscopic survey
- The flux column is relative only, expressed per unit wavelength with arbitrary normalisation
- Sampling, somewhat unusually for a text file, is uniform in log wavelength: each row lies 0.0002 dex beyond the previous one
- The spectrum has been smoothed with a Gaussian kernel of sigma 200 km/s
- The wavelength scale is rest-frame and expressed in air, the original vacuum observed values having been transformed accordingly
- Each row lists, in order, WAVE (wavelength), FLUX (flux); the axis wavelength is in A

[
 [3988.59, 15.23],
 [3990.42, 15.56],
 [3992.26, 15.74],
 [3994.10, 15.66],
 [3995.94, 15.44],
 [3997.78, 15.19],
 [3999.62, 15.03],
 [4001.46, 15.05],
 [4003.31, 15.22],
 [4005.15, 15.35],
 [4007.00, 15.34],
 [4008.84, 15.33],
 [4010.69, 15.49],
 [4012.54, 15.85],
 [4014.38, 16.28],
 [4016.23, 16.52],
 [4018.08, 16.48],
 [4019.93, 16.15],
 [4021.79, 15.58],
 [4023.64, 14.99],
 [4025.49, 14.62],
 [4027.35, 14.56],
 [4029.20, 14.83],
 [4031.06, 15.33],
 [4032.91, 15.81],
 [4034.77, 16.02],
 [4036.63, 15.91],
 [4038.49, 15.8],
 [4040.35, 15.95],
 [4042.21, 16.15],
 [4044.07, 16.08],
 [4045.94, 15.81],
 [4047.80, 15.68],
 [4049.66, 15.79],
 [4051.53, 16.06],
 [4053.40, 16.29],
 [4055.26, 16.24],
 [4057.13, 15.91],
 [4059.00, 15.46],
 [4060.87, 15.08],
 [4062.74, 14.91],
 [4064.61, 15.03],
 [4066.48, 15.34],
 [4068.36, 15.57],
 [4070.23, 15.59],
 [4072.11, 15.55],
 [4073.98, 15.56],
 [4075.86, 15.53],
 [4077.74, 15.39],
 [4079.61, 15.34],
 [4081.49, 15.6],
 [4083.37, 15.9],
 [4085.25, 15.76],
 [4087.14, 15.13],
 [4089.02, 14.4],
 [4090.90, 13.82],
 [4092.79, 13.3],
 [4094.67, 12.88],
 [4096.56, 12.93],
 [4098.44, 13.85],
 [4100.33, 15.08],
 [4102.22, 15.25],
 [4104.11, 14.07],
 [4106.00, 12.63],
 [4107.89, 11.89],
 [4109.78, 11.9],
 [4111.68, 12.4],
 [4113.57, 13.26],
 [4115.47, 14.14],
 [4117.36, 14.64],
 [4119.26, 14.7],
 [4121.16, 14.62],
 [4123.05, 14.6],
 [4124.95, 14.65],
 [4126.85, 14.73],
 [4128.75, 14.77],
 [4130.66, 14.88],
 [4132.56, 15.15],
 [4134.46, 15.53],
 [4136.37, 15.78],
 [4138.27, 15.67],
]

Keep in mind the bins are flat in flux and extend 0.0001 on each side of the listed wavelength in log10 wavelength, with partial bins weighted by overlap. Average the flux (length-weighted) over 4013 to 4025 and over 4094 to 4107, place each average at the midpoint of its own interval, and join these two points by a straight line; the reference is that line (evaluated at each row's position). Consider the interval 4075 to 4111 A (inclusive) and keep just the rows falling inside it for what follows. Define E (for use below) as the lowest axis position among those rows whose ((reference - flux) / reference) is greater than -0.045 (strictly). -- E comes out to 4089.02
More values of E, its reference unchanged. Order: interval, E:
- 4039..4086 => 4040.35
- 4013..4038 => 4014.38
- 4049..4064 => 4049.66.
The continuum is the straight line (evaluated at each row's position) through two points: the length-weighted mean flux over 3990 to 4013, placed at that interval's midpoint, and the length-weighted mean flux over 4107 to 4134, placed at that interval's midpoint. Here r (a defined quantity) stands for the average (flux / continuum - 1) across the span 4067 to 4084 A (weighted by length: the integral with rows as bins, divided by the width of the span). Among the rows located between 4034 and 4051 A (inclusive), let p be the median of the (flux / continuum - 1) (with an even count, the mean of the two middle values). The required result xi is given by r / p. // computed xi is 1.1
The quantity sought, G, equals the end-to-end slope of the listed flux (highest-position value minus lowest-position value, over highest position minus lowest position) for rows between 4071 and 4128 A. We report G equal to -0.01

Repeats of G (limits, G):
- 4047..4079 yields -0.01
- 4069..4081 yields -0.03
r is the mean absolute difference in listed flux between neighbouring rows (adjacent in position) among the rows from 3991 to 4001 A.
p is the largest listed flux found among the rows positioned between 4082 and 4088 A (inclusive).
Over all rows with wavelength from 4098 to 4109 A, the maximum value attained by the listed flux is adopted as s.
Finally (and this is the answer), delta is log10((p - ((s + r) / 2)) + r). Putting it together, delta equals 0.92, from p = 15.9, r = 0.2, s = 15.25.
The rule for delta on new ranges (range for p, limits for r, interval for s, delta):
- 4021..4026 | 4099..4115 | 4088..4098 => 0.94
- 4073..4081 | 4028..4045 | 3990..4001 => 0.89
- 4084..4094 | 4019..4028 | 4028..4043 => 0.90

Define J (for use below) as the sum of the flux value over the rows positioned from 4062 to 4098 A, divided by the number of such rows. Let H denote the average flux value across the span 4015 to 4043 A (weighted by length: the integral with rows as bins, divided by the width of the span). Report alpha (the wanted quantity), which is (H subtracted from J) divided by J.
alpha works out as -0.05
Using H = 15.6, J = 14.9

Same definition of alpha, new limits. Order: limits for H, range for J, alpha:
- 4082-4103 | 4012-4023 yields 0.11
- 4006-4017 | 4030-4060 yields 0.01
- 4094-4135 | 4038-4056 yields 0.12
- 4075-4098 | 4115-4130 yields 0.00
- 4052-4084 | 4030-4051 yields 0.02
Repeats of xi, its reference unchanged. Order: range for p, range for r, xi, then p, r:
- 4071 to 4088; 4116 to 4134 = 0.8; 0.067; 0.05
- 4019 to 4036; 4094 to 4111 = -3.4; 0.018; -0.06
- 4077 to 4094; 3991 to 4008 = -0.1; 0.057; 0.00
